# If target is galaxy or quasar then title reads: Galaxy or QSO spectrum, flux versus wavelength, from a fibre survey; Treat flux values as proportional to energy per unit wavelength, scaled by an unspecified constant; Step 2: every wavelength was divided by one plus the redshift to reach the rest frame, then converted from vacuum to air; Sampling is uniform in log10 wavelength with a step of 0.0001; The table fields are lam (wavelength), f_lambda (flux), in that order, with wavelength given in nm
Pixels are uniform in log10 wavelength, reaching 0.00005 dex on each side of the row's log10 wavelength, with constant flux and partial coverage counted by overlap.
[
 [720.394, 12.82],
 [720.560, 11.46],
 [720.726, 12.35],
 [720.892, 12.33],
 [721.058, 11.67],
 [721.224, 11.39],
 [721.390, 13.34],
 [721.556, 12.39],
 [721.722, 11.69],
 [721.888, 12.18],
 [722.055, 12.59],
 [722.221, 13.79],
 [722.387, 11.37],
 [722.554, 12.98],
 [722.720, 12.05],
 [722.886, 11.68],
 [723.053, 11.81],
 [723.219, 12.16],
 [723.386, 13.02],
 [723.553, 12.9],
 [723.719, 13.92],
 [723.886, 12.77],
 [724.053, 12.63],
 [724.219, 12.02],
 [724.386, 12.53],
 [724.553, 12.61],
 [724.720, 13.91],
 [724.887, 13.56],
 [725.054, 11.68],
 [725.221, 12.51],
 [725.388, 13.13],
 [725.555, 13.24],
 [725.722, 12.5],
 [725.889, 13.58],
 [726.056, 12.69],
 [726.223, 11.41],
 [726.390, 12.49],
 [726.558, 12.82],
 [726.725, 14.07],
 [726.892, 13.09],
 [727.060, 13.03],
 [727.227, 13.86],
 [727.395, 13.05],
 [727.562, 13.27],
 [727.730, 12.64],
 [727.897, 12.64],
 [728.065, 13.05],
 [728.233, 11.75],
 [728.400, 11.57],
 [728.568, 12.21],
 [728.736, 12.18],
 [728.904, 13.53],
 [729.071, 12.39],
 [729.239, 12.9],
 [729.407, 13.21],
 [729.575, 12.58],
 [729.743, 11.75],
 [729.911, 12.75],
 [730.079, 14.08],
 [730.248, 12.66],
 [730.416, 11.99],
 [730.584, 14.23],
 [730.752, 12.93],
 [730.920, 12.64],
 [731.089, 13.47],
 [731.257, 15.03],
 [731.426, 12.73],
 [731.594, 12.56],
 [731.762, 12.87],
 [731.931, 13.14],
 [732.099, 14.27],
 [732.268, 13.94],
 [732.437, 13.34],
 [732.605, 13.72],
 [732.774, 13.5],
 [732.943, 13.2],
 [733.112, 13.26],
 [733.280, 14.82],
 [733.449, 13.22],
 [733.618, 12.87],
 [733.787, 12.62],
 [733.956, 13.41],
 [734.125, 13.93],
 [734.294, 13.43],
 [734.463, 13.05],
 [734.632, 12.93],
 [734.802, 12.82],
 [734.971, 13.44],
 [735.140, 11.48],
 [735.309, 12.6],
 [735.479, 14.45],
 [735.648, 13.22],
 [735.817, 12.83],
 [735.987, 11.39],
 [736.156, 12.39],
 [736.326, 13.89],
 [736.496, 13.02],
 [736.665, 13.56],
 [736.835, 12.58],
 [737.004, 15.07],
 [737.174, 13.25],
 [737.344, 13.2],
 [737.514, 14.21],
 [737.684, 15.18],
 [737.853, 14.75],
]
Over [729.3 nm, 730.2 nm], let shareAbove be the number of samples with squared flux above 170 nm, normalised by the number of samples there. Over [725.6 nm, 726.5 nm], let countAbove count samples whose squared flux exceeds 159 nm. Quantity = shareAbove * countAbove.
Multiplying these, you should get 0.8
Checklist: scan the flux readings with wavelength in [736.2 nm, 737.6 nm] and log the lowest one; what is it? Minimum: 12.58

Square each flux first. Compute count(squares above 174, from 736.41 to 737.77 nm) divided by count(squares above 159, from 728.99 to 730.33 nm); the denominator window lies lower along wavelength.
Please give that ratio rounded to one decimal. 1.2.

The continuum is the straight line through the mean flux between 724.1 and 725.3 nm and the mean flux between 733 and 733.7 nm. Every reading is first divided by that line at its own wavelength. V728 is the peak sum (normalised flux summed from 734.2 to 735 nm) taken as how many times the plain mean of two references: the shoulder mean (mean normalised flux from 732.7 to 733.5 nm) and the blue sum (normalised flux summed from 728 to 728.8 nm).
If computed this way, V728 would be 1.70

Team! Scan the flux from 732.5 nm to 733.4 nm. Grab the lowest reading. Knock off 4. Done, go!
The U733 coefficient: 9.2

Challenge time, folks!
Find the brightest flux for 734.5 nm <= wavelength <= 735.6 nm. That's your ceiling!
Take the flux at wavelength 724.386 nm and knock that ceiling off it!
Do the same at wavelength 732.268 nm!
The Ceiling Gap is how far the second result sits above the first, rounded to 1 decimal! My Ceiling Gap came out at 1.4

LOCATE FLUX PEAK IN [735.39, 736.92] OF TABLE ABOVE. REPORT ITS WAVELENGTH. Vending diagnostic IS 735.479 nm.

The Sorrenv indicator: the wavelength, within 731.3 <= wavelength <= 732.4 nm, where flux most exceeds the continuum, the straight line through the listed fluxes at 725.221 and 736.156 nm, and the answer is 732.099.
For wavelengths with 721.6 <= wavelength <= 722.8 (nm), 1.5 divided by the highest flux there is 0.109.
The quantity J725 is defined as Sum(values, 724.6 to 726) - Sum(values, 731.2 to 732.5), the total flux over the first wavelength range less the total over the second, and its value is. -3.8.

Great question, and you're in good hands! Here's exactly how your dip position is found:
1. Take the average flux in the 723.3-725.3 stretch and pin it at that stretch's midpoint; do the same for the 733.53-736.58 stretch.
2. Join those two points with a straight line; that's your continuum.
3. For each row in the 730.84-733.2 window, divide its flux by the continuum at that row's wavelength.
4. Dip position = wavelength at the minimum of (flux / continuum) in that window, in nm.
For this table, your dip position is 731.594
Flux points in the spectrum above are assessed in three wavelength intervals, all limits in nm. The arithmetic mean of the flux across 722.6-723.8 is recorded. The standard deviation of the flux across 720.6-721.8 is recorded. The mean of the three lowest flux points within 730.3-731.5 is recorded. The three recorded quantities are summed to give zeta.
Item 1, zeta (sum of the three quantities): 25.6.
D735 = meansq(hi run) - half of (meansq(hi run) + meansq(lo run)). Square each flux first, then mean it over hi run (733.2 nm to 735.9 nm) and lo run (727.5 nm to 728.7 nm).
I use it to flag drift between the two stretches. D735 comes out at 10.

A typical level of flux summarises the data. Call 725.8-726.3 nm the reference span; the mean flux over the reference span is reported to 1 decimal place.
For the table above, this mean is 12.6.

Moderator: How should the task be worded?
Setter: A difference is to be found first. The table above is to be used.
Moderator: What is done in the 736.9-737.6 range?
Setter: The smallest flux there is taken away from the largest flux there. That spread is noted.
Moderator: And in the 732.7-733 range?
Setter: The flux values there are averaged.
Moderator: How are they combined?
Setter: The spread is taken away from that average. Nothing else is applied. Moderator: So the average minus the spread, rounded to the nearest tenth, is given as 11.5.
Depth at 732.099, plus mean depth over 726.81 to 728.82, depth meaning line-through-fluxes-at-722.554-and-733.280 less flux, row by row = 1.5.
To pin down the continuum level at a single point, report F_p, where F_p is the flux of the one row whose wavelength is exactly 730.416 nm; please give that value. 11.99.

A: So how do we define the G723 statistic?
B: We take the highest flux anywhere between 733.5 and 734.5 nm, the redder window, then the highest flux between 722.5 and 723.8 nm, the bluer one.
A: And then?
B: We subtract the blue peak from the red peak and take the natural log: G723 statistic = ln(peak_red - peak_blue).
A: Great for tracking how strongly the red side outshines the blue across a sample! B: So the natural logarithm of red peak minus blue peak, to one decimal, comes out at -4.6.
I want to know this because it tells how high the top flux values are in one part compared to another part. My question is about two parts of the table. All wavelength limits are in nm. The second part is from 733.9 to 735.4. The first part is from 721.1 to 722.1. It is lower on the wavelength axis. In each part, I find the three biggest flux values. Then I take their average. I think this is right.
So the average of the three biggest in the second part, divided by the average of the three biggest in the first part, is 1.06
